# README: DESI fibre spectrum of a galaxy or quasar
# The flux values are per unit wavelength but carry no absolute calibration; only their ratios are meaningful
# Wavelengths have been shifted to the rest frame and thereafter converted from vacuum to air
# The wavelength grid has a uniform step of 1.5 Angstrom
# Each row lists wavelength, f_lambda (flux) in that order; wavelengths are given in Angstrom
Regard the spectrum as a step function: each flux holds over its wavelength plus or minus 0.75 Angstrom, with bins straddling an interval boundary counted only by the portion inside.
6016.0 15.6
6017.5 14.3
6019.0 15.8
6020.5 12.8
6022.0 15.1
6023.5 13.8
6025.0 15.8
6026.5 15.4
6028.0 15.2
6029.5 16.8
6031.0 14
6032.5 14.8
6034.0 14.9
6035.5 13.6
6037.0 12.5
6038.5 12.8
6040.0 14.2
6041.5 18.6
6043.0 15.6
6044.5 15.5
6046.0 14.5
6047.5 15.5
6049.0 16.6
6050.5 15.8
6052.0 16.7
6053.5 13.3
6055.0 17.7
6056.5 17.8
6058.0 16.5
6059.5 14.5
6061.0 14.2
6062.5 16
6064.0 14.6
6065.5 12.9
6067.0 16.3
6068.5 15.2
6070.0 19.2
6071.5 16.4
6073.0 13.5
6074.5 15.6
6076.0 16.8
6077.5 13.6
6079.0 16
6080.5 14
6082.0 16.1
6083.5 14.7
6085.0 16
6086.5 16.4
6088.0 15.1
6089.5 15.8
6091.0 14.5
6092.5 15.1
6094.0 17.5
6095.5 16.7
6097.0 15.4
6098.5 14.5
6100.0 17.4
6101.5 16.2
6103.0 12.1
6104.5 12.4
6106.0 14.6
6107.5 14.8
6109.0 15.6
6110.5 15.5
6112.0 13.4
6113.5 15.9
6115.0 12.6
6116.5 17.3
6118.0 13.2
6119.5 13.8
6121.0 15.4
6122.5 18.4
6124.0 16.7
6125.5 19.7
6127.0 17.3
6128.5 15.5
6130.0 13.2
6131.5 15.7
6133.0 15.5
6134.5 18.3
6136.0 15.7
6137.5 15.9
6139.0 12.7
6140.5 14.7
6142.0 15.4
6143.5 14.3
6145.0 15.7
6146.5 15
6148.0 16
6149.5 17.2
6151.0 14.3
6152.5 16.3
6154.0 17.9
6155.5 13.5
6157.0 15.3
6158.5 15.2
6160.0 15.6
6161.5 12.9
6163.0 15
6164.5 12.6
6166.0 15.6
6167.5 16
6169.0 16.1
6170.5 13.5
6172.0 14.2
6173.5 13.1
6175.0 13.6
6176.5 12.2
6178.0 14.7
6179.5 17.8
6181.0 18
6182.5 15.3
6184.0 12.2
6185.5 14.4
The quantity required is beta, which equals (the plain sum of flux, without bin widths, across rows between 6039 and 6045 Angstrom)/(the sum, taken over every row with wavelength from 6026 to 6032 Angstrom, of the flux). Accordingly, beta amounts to 1.04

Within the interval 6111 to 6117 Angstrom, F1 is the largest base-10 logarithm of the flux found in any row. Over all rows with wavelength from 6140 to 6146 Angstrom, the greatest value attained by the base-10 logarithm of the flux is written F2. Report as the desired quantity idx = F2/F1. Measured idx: 0.97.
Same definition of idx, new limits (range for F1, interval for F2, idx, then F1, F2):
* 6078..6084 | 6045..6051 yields 1.01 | 1.21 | 1.22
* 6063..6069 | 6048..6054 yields 1.01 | 1.21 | 1.22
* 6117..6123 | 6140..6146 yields 0.95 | 1.26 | 1.20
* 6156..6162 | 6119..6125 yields 1.06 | 1.19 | 1.26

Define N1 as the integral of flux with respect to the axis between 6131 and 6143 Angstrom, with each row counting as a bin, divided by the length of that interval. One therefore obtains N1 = 15.5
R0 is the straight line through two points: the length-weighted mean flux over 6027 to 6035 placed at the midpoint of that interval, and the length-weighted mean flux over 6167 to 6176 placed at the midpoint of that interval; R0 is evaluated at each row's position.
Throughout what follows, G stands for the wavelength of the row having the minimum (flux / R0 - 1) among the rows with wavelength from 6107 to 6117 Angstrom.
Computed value 6115.0 Angstrom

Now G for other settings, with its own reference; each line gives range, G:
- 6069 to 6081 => 6073.0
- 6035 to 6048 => 6037.0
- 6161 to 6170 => 6164.5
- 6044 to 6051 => 6046.0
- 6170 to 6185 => 6176.5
